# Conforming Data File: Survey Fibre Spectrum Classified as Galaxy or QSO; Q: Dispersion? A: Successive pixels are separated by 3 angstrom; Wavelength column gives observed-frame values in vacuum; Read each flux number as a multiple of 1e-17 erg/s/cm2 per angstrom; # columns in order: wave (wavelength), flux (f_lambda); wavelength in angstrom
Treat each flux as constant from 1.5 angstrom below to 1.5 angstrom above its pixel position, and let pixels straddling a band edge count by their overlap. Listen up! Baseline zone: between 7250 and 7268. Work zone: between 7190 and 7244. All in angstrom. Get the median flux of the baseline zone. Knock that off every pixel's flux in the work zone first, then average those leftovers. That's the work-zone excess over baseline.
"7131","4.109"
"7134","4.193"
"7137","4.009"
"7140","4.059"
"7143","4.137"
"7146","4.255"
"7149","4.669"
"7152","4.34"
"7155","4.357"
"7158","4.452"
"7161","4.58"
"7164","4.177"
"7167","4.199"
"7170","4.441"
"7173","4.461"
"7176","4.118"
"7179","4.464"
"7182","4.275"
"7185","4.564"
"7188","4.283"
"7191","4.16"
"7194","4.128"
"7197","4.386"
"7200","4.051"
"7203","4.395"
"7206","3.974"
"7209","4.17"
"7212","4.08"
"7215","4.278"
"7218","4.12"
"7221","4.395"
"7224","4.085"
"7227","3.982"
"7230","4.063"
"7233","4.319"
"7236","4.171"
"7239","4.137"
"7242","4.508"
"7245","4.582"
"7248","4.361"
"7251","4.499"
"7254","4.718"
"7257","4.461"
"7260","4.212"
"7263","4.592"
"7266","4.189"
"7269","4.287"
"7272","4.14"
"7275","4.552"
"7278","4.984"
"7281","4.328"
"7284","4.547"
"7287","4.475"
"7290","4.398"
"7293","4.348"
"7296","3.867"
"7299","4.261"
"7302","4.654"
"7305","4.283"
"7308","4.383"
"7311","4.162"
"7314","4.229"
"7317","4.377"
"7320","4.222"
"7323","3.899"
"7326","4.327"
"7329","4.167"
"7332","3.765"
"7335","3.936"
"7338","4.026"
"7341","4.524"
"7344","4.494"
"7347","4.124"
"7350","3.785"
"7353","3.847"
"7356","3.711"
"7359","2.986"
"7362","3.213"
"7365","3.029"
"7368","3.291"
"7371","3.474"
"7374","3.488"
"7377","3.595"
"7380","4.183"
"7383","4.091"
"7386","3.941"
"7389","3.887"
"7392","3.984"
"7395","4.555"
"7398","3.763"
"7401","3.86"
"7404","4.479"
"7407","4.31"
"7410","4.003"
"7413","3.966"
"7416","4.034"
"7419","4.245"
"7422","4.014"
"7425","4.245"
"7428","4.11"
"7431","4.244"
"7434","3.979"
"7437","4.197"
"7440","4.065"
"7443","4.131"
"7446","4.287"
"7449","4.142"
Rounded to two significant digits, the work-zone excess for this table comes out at -0.29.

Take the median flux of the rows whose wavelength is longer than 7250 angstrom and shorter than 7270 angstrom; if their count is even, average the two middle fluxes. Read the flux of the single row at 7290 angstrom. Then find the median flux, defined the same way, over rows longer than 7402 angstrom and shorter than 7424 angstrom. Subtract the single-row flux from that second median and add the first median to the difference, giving 4.10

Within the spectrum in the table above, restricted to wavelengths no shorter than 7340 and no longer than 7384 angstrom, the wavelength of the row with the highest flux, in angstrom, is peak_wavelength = 7341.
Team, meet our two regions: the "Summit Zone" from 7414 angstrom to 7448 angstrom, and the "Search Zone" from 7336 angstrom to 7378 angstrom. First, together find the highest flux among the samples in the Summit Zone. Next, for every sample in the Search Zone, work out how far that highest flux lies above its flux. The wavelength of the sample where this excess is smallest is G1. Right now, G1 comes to 7341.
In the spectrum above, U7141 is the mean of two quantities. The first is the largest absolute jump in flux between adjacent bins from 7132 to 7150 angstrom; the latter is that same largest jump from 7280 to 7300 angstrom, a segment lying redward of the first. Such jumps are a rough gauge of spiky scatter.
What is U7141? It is 0.45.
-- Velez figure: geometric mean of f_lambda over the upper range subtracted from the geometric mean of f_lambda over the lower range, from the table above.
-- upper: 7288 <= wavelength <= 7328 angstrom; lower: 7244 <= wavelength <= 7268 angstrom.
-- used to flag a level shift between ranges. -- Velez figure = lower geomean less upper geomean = 0.19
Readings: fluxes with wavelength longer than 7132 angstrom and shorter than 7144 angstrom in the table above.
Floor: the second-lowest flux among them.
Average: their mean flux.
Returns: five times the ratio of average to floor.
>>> 5.05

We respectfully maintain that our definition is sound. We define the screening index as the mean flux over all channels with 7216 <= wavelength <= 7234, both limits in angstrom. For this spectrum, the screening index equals 4.16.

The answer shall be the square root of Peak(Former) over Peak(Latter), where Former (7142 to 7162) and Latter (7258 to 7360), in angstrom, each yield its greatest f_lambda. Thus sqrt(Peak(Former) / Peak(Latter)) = 0.97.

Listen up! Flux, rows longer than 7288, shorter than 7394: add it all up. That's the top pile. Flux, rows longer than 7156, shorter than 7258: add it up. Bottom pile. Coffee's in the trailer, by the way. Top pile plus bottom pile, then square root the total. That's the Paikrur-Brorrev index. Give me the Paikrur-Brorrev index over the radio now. 16.9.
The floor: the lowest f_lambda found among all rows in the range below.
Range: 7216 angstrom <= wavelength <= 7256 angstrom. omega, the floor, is 3.982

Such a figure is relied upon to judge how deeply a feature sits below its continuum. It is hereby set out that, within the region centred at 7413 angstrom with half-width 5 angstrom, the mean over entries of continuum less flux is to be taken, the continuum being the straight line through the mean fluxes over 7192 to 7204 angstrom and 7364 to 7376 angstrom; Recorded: -0.91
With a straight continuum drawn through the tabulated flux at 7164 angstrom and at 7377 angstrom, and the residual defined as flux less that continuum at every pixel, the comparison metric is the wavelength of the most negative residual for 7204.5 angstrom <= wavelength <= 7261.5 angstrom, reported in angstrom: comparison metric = 7206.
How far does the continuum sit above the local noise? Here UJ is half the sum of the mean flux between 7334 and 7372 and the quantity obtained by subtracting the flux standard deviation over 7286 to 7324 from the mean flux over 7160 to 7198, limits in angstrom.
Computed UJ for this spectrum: 3.92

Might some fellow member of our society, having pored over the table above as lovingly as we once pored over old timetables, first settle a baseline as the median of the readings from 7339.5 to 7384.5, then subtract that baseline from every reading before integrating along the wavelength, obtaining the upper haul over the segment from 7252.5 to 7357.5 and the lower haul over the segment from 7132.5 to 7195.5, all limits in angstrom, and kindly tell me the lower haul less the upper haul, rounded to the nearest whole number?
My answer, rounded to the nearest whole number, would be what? -21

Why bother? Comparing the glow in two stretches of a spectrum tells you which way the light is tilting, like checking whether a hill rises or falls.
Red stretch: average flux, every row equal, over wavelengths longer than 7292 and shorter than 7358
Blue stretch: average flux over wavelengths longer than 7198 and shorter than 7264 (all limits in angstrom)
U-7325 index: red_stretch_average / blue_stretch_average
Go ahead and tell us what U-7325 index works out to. 0.97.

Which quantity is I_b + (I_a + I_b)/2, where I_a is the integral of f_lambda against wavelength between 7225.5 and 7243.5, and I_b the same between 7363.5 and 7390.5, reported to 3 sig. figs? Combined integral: 186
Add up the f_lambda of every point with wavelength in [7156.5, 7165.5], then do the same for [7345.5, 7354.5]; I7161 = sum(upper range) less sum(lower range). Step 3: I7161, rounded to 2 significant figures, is -1.5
